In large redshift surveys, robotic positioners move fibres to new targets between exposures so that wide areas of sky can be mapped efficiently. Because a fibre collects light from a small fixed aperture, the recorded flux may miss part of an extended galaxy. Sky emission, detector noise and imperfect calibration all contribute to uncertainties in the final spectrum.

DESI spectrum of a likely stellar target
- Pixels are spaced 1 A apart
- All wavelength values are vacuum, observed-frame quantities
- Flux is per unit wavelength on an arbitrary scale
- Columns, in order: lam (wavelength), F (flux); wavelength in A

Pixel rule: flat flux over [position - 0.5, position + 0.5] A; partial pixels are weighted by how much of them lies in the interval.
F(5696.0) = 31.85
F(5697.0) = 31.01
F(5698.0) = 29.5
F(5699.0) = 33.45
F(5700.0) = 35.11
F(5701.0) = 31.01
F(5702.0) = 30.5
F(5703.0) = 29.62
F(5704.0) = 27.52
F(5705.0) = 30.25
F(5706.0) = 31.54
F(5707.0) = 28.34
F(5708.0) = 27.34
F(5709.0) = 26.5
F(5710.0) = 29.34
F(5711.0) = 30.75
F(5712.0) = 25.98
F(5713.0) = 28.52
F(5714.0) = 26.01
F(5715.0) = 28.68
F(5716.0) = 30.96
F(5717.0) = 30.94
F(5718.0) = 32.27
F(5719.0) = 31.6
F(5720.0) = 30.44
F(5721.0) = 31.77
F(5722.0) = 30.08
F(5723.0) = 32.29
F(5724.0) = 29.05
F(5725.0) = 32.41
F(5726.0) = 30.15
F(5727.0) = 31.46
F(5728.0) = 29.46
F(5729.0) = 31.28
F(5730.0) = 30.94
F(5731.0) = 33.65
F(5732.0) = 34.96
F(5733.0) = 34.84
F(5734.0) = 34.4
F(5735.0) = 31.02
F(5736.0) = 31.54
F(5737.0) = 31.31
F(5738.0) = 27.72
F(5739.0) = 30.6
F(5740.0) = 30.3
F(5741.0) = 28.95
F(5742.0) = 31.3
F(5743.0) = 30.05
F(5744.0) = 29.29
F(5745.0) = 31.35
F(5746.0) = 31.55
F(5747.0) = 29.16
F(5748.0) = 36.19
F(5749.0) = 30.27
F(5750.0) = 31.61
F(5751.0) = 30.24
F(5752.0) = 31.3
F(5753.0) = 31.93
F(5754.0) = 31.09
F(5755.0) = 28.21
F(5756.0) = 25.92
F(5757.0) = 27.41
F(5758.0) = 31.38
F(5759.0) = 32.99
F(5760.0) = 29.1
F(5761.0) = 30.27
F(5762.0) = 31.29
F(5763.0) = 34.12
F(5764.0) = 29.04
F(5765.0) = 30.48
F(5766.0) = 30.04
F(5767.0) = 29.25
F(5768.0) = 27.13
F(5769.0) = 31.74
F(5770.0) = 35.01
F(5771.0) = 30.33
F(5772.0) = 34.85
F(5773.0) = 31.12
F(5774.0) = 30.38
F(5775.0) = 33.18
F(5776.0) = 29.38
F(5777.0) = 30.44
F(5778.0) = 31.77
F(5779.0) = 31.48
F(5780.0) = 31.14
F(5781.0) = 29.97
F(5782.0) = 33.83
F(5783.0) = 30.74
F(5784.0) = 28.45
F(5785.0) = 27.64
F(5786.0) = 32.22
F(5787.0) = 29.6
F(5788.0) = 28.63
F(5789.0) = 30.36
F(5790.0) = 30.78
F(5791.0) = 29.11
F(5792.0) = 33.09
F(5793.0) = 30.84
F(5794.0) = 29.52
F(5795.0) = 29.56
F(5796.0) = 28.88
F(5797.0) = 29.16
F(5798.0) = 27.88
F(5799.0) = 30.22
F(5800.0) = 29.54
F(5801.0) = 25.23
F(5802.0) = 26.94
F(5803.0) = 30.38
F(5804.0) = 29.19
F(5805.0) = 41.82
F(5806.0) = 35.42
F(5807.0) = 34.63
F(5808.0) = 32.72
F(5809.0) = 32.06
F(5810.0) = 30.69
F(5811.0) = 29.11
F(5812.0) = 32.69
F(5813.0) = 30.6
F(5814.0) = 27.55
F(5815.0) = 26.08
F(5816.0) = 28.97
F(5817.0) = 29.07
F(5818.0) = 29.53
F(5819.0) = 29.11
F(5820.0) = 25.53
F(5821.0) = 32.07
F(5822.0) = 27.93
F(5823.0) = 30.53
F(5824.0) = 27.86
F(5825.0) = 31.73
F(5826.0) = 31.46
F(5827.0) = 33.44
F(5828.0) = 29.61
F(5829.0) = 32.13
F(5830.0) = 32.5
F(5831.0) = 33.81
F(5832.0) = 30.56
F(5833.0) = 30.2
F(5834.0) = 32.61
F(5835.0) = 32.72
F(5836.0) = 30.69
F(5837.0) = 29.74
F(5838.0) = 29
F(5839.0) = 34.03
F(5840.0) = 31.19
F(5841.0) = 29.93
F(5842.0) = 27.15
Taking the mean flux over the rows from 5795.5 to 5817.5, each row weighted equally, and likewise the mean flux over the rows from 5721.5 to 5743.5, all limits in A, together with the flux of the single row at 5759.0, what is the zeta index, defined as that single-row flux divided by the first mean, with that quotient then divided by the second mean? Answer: 0.0347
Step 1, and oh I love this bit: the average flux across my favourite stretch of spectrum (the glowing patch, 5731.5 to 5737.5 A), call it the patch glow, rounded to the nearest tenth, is 33.0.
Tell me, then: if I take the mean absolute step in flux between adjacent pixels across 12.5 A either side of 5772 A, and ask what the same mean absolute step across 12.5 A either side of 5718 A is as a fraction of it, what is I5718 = 0.83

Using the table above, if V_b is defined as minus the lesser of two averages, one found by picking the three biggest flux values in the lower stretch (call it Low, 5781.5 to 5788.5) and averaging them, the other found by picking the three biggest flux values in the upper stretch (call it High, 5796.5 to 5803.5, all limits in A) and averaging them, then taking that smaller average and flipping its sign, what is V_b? -30.0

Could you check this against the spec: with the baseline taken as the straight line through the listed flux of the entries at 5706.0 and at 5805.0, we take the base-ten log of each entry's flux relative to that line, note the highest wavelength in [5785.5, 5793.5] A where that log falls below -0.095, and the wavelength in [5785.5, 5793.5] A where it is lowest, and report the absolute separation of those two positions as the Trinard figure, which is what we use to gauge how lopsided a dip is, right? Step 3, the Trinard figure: 5 A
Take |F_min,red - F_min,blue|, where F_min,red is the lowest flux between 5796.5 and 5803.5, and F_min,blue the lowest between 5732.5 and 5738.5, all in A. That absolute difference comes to 2.5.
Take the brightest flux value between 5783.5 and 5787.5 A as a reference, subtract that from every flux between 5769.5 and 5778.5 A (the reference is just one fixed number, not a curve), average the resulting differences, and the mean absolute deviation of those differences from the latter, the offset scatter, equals 1.7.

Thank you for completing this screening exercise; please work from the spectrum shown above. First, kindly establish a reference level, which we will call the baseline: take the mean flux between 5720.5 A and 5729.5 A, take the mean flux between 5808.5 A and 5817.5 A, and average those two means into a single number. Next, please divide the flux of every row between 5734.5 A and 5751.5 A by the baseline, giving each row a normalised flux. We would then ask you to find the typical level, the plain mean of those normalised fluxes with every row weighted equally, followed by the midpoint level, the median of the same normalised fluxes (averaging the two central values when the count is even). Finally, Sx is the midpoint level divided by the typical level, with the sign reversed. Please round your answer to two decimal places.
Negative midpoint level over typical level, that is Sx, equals -1.00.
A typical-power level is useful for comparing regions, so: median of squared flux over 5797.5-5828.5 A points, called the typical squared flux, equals 877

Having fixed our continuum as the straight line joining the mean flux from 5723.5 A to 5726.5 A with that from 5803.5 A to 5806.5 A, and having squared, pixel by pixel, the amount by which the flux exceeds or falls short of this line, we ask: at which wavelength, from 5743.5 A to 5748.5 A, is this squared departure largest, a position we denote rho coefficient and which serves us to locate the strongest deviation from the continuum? 5748.0 A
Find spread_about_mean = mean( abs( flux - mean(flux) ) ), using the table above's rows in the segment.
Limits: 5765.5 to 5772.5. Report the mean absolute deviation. 2.3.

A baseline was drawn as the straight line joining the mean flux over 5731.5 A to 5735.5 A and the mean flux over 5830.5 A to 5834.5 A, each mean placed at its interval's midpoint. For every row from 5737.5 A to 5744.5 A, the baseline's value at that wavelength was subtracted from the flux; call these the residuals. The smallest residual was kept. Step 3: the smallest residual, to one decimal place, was -6.0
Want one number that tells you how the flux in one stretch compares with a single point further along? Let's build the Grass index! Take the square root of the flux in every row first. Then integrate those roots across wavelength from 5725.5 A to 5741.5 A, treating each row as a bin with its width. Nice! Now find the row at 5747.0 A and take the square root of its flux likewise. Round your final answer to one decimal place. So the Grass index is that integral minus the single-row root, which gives 84.2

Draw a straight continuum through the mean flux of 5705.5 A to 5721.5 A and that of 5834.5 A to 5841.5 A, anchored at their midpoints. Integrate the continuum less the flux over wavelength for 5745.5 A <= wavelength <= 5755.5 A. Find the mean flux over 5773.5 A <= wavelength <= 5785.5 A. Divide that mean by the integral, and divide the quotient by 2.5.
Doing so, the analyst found -1.0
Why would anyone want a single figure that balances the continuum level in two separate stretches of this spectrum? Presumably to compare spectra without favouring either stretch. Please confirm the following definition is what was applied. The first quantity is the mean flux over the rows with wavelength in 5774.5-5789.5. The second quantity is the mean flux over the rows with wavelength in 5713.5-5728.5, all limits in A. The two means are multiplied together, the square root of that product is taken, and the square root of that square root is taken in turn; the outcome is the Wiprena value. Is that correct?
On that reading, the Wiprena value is 5.53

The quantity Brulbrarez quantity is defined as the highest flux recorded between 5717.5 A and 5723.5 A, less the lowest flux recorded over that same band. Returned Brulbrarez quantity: 2.2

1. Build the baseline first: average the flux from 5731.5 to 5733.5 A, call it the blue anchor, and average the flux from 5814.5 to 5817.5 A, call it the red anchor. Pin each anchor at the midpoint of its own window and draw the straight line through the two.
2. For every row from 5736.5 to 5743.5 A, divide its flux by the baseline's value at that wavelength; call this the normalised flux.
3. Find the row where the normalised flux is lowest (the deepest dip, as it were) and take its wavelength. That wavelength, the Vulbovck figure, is 5738.0 A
